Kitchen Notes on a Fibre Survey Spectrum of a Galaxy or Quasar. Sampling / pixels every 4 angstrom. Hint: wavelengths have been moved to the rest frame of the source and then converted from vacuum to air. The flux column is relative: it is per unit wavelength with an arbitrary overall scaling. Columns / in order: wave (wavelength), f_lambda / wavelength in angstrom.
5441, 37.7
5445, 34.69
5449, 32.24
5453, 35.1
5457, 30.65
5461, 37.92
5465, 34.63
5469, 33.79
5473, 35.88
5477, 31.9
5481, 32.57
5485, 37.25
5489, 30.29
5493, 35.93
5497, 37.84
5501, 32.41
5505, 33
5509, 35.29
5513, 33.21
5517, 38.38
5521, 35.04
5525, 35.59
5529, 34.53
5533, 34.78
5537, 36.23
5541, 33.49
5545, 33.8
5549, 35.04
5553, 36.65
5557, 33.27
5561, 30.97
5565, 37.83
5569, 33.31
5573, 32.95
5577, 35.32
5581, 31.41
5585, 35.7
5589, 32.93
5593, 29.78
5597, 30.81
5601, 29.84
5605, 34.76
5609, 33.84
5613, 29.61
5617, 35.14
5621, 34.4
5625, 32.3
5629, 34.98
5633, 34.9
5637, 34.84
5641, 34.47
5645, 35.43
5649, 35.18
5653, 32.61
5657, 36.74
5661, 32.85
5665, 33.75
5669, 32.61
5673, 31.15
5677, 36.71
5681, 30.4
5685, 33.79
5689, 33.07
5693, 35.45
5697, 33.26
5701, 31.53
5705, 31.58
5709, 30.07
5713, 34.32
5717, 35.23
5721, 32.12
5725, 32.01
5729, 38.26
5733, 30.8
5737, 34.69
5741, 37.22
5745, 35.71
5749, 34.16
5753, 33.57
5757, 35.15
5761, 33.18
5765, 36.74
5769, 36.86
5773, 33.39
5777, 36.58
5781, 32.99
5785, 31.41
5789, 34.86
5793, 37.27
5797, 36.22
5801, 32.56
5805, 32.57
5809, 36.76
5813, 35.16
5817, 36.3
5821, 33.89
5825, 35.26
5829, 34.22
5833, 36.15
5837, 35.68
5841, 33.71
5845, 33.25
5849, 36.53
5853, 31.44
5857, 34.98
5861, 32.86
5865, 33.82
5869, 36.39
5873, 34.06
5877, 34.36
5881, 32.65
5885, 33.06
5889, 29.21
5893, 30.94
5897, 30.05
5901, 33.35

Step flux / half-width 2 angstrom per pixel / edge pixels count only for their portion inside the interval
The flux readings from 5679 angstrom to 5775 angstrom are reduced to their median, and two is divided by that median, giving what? 0.059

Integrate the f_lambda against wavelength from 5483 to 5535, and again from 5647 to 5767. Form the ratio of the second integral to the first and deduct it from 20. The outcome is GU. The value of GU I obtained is 17.8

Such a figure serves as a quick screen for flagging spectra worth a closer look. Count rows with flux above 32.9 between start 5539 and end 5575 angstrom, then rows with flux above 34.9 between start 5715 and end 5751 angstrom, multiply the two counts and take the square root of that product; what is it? 5.7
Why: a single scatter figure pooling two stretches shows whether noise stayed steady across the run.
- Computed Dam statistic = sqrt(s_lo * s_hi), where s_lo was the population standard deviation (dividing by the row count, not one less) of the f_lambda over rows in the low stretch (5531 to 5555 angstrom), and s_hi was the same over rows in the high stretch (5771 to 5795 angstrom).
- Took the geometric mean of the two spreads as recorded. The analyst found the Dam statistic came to 1.5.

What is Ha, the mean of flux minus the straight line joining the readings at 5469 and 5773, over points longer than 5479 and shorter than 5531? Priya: 1.0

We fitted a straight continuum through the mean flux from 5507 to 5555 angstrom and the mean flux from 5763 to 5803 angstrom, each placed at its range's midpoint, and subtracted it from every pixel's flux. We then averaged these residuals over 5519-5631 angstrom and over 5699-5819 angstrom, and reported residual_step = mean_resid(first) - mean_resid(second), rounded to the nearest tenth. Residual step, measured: -0.8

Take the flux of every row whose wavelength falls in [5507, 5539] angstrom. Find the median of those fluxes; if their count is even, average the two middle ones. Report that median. 35.2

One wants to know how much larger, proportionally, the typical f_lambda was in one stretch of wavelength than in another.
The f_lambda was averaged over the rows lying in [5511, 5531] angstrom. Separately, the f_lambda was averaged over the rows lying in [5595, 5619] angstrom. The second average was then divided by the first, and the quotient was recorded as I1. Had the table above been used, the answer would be 0.91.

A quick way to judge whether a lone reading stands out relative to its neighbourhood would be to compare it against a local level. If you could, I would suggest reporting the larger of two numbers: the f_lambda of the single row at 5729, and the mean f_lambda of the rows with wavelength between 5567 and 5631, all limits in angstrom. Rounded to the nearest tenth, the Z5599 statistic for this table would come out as 38.3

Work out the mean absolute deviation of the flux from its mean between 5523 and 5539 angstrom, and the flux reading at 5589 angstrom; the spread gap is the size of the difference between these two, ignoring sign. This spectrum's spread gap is 32.3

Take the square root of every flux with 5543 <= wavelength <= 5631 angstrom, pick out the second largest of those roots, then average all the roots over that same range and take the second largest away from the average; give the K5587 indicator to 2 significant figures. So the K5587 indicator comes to -0.28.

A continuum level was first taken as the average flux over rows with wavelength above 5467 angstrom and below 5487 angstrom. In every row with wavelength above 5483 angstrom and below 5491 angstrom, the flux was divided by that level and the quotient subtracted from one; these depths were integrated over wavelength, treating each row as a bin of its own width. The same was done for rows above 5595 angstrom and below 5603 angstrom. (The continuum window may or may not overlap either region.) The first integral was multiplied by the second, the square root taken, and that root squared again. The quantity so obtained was 0.109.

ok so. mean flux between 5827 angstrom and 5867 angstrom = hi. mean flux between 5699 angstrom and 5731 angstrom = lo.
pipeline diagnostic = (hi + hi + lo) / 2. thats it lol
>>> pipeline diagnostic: 50.83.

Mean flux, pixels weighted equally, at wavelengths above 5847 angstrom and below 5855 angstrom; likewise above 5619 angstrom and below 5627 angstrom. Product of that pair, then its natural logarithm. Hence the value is 7.03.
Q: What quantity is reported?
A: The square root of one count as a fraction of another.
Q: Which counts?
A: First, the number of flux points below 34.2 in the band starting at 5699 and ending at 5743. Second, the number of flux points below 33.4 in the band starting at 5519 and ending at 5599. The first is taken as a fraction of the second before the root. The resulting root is 0.9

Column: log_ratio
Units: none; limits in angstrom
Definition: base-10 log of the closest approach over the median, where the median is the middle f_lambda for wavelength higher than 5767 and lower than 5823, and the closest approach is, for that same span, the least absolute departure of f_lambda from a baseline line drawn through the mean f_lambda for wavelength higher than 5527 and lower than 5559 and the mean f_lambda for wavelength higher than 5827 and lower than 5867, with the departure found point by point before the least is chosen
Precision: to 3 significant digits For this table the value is -1.93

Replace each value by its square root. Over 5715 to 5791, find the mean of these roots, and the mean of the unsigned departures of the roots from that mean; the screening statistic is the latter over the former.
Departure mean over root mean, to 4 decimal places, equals 0.0254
